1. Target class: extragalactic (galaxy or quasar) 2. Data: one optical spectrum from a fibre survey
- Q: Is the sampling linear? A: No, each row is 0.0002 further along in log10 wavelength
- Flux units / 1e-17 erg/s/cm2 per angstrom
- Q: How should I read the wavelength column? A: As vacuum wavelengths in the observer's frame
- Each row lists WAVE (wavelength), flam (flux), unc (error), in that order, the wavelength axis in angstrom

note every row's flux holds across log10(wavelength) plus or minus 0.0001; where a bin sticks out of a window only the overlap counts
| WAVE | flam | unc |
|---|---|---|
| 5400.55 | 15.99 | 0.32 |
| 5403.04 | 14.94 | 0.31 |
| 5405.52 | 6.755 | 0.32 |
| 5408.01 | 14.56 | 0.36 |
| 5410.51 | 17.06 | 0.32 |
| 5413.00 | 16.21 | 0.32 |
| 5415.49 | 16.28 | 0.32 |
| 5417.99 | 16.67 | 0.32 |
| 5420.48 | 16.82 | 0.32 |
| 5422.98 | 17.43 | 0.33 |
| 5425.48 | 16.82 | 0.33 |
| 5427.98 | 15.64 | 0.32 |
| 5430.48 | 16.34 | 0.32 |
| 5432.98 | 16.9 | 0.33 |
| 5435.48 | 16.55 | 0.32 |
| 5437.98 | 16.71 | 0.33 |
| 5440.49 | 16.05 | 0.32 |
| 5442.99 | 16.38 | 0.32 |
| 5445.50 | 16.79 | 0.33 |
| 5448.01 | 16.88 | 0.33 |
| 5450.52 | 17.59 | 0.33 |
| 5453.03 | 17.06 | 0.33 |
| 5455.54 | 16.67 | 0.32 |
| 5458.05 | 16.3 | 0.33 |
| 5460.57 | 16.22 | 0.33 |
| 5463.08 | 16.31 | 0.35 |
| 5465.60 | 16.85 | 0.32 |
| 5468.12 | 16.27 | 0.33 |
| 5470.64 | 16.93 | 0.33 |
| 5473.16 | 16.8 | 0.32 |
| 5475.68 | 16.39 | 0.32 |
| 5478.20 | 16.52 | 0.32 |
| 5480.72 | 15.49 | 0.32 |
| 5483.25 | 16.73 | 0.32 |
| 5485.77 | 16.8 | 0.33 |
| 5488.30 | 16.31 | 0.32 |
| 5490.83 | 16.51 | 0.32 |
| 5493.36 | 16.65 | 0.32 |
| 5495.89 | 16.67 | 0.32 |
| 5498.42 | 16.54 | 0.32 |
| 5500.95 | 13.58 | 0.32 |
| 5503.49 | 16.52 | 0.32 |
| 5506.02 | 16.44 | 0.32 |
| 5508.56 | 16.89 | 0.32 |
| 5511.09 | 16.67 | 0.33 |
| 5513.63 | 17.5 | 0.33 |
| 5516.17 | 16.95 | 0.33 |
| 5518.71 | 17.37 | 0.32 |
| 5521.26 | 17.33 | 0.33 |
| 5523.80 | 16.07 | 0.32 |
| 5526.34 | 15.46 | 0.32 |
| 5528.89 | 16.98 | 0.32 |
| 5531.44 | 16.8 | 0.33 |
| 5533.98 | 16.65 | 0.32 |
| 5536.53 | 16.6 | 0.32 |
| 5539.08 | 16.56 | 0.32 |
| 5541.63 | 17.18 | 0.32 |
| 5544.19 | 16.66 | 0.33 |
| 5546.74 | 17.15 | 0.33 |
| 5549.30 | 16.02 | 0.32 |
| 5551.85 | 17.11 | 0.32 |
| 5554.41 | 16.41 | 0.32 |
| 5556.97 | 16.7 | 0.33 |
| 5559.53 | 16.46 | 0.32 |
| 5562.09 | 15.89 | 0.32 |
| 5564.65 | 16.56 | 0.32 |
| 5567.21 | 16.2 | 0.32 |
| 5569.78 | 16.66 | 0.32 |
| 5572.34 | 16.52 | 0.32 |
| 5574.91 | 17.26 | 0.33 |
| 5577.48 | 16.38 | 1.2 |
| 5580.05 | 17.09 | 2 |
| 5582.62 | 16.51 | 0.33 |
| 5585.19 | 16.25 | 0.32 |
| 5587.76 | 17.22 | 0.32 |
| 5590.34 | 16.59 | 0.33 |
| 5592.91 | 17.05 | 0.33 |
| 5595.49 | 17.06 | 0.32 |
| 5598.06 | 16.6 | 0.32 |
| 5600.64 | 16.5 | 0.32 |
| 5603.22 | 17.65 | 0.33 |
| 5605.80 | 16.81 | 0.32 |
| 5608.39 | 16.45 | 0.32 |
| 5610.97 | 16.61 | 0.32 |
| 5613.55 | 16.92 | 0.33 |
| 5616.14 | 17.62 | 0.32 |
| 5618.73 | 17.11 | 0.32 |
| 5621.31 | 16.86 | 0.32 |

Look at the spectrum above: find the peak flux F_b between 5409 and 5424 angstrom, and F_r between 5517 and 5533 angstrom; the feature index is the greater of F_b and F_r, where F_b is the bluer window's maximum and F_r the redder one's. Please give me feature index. 17.4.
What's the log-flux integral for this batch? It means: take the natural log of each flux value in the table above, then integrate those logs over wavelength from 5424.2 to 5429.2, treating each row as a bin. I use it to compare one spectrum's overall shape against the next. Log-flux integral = 13.9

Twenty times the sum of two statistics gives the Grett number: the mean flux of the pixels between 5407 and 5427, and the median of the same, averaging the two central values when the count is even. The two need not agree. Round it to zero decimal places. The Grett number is 665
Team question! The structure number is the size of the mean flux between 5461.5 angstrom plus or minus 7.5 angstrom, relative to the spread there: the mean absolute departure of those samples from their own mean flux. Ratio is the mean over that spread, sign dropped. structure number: 76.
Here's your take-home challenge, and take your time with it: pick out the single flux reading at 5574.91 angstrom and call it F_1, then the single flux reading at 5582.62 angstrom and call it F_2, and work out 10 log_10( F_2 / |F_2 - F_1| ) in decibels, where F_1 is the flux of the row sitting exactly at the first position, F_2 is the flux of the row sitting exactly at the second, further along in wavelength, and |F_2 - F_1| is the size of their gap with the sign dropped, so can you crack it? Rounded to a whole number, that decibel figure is 13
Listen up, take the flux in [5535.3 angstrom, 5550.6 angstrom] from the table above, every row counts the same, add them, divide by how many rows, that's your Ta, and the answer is 16.7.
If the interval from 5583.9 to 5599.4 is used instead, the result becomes 16.8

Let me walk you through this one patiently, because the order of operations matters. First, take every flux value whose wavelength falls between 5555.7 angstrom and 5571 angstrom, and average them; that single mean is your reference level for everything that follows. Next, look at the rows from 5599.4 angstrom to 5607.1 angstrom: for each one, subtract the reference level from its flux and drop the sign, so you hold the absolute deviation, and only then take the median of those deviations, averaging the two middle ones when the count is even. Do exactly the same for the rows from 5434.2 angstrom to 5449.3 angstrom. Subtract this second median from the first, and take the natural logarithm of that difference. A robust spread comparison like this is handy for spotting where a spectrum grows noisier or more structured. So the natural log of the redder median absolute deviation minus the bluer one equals -2.7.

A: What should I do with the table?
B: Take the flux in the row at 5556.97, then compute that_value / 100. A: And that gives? 0.1670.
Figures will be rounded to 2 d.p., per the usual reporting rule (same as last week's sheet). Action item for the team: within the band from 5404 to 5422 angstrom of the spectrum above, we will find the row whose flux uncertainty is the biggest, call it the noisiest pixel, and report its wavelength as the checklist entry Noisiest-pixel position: 5408.01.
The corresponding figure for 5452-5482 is 5463.08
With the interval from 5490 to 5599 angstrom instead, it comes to 5580.05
